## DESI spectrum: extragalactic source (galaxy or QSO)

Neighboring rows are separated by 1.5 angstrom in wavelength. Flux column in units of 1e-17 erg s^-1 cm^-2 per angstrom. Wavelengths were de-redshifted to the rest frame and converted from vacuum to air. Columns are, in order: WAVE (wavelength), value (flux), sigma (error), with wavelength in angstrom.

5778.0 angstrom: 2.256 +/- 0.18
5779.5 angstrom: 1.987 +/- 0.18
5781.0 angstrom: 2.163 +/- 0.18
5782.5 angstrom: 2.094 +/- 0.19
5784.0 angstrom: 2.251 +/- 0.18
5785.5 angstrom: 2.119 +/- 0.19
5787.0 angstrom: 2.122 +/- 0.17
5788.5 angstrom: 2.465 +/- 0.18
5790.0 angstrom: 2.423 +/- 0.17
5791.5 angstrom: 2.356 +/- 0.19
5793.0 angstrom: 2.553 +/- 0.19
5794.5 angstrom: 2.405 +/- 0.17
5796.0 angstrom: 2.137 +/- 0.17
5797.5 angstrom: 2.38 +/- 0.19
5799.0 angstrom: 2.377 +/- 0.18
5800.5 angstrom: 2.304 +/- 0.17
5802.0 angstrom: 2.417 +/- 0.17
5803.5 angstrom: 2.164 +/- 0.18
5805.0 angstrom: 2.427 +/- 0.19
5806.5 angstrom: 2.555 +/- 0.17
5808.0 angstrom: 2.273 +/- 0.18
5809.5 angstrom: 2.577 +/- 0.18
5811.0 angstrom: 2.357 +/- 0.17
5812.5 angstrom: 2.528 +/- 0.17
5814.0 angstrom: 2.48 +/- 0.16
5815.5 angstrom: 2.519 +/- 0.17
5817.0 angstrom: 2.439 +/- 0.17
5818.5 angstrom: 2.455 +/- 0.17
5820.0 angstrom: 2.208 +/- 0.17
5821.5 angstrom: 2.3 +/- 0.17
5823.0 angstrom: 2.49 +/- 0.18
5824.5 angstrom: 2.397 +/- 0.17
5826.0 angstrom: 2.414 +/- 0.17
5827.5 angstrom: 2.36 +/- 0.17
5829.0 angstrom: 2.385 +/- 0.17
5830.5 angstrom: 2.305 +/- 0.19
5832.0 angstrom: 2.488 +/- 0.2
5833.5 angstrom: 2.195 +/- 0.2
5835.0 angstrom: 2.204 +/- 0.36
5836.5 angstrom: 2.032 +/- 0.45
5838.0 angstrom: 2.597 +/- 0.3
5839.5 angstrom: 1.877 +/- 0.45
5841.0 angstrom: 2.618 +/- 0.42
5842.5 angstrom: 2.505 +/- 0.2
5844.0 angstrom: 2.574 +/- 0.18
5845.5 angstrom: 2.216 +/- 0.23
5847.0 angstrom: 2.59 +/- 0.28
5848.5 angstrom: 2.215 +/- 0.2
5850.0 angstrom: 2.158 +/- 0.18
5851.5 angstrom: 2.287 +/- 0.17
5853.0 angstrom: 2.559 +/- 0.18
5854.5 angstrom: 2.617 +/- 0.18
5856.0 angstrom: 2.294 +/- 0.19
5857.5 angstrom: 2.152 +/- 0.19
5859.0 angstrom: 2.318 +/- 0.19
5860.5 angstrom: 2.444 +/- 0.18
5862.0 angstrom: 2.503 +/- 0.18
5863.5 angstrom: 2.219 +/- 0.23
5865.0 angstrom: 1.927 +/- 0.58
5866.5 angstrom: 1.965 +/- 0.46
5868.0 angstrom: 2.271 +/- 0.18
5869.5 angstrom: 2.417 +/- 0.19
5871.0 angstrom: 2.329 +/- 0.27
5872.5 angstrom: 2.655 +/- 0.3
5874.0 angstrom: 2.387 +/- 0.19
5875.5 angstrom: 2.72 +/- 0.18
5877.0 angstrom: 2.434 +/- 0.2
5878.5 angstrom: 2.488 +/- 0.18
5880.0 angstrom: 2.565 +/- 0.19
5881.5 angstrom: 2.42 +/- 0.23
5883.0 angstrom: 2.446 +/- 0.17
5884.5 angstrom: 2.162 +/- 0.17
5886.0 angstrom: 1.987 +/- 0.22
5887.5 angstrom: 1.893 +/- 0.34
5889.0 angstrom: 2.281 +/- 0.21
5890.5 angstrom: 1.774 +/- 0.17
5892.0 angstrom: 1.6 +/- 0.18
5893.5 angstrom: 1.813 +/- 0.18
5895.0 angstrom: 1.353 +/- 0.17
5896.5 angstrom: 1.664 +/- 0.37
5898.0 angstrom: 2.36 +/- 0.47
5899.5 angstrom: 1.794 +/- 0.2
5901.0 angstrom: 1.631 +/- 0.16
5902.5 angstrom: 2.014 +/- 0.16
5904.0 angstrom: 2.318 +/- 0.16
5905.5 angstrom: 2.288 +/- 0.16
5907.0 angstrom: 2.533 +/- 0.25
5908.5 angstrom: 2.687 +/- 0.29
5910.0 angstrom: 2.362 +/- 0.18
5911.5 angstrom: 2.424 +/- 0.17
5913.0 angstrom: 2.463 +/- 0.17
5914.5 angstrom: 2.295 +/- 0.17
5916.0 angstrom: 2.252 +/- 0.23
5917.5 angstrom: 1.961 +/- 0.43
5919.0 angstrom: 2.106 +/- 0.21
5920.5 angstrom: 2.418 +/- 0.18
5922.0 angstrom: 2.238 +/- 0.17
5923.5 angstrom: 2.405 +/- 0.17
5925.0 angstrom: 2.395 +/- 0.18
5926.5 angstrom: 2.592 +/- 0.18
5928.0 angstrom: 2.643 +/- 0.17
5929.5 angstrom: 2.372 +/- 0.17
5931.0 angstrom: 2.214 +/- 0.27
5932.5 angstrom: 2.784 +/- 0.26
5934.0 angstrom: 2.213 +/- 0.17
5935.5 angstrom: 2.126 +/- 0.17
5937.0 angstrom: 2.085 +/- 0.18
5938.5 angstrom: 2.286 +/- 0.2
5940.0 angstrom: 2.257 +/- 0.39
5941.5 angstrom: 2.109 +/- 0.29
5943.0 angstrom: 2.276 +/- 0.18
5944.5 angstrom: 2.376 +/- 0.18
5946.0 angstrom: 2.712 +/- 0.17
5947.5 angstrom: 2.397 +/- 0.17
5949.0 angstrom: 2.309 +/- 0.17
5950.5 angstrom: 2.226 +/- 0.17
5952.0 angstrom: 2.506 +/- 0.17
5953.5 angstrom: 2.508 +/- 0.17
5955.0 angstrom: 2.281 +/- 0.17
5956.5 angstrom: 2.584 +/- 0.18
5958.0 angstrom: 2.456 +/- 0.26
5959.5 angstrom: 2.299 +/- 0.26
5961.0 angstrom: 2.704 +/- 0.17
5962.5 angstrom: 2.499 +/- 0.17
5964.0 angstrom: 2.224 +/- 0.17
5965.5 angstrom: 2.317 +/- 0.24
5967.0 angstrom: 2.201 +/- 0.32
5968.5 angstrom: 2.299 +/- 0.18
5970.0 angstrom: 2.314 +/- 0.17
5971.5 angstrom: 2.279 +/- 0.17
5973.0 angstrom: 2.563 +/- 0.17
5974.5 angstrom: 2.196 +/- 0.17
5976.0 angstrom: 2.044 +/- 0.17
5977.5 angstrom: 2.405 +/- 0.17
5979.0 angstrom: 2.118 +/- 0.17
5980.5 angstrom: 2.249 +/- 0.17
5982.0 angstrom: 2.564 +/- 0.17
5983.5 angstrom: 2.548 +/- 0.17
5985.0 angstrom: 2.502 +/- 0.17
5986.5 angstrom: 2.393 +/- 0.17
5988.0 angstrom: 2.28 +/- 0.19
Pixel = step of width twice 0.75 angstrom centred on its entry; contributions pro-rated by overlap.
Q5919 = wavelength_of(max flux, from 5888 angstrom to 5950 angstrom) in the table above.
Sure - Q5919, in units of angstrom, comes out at 5932.5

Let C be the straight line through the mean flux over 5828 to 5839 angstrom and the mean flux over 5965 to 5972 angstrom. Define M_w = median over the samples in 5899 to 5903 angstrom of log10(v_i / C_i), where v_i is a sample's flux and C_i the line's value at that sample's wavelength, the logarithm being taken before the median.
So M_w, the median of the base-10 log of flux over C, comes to -0.11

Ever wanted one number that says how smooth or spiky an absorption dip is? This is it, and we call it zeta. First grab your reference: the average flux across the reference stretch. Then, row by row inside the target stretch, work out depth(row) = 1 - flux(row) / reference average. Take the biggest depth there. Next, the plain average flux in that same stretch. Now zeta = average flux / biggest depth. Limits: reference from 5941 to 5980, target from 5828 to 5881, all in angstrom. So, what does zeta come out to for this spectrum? 11.6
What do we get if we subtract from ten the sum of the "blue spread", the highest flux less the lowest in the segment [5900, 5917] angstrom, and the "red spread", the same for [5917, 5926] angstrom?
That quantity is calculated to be 8.49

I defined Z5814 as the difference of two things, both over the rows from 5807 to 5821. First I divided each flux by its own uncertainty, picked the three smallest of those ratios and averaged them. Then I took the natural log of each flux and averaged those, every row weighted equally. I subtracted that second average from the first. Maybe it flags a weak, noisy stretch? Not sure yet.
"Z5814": 12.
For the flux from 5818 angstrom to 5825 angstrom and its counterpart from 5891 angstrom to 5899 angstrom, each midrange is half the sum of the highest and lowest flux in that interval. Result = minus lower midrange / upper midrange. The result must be -1.27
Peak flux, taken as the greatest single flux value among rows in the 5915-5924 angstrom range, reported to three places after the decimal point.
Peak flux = 2.418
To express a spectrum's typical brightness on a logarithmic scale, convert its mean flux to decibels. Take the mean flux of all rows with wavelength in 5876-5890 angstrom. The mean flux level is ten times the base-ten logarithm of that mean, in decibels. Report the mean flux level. 3.61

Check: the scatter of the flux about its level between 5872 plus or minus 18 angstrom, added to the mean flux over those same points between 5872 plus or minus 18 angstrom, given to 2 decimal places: 2.55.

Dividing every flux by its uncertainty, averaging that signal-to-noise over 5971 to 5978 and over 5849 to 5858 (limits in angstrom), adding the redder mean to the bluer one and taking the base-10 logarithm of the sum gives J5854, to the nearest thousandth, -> 1.422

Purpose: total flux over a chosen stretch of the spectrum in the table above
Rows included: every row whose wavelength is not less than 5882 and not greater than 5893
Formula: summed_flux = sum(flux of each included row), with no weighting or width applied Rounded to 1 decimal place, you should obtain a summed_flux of 14.1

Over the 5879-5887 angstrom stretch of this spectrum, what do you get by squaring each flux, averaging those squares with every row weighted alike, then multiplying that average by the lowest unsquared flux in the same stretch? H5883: 10.7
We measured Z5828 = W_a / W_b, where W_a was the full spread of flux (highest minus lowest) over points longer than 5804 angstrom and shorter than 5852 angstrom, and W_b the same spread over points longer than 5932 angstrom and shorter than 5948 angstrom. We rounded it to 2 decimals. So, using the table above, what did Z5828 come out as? 1.06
